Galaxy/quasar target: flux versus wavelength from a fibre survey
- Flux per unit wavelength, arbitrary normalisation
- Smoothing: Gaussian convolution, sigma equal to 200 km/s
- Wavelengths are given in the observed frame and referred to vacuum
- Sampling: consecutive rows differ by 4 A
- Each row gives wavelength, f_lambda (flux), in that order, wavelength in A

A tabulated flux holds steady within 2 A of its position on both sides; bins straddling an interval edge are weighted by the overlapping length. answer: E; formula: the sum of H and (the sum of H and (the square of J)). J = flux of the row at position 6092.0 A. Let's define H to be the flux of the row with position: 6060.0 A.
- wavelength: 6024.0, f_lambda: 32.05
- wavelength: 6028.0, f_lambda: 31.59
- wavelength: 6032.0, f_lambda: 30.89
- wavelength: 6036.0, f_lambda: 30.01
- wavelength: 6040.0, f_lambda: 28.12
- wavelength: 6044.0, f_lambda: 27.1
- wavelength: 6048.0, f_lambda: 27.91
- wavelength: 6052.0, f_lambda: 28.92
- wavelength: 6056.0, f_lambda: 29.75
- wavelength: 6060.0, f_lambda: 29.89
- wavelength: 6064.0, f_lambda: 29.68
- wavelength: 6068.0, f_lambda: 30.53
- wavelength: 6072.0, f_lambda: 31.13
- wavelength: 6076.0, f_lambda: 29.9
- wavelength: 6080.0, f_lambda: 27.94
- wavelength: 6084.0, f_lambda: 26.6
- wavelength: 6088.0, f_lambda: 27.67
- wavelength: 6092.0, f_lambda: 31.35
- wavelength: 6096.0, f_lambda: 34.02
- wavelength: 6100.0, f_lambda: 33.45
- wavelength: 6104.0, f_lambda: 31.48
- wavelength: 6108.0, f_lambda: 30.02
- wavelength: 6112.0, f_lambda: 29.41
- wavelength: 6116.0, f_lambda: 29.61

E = 1043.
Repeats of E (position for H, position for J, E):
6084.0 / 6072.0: 1022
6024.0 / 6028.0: 1062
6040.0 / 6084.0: 764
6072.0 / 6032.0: 1016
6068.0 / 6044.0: 795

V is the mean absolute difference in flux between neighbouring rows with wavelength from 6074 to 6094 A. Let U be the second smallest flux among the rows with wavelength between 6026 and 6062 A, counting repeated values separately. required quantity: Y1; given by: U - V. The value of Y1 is 25.9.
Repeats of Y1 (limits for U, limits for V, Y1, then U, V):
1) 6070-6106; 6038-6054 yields 26.7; 27.67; 0.9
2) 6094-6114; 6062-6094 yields 28.5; 30.02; 1.5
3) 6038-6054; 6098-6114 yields 26.6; 27.91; 1.3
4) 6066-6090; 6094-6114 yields 26.5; 27.67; 1.2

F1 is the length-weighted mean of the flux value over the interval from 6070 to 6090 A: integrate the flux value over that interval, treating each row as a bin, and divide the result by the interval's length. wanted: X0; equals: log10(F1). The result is 1.46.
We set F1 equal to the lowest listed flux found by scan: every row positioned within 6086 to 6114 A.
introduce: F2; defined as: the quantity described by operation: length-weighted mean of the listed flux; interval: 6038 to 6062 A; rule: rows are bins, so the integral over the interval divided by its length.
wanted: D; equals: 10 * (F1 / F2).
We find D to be 9.7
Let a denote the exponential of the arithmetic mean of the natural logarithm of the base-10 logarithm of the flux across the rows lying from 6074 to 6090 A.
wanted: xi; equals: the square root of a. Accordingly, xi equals 1.20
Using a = 1.45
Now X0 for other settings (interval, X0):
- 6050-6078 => 1.48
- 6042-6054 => 1.45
